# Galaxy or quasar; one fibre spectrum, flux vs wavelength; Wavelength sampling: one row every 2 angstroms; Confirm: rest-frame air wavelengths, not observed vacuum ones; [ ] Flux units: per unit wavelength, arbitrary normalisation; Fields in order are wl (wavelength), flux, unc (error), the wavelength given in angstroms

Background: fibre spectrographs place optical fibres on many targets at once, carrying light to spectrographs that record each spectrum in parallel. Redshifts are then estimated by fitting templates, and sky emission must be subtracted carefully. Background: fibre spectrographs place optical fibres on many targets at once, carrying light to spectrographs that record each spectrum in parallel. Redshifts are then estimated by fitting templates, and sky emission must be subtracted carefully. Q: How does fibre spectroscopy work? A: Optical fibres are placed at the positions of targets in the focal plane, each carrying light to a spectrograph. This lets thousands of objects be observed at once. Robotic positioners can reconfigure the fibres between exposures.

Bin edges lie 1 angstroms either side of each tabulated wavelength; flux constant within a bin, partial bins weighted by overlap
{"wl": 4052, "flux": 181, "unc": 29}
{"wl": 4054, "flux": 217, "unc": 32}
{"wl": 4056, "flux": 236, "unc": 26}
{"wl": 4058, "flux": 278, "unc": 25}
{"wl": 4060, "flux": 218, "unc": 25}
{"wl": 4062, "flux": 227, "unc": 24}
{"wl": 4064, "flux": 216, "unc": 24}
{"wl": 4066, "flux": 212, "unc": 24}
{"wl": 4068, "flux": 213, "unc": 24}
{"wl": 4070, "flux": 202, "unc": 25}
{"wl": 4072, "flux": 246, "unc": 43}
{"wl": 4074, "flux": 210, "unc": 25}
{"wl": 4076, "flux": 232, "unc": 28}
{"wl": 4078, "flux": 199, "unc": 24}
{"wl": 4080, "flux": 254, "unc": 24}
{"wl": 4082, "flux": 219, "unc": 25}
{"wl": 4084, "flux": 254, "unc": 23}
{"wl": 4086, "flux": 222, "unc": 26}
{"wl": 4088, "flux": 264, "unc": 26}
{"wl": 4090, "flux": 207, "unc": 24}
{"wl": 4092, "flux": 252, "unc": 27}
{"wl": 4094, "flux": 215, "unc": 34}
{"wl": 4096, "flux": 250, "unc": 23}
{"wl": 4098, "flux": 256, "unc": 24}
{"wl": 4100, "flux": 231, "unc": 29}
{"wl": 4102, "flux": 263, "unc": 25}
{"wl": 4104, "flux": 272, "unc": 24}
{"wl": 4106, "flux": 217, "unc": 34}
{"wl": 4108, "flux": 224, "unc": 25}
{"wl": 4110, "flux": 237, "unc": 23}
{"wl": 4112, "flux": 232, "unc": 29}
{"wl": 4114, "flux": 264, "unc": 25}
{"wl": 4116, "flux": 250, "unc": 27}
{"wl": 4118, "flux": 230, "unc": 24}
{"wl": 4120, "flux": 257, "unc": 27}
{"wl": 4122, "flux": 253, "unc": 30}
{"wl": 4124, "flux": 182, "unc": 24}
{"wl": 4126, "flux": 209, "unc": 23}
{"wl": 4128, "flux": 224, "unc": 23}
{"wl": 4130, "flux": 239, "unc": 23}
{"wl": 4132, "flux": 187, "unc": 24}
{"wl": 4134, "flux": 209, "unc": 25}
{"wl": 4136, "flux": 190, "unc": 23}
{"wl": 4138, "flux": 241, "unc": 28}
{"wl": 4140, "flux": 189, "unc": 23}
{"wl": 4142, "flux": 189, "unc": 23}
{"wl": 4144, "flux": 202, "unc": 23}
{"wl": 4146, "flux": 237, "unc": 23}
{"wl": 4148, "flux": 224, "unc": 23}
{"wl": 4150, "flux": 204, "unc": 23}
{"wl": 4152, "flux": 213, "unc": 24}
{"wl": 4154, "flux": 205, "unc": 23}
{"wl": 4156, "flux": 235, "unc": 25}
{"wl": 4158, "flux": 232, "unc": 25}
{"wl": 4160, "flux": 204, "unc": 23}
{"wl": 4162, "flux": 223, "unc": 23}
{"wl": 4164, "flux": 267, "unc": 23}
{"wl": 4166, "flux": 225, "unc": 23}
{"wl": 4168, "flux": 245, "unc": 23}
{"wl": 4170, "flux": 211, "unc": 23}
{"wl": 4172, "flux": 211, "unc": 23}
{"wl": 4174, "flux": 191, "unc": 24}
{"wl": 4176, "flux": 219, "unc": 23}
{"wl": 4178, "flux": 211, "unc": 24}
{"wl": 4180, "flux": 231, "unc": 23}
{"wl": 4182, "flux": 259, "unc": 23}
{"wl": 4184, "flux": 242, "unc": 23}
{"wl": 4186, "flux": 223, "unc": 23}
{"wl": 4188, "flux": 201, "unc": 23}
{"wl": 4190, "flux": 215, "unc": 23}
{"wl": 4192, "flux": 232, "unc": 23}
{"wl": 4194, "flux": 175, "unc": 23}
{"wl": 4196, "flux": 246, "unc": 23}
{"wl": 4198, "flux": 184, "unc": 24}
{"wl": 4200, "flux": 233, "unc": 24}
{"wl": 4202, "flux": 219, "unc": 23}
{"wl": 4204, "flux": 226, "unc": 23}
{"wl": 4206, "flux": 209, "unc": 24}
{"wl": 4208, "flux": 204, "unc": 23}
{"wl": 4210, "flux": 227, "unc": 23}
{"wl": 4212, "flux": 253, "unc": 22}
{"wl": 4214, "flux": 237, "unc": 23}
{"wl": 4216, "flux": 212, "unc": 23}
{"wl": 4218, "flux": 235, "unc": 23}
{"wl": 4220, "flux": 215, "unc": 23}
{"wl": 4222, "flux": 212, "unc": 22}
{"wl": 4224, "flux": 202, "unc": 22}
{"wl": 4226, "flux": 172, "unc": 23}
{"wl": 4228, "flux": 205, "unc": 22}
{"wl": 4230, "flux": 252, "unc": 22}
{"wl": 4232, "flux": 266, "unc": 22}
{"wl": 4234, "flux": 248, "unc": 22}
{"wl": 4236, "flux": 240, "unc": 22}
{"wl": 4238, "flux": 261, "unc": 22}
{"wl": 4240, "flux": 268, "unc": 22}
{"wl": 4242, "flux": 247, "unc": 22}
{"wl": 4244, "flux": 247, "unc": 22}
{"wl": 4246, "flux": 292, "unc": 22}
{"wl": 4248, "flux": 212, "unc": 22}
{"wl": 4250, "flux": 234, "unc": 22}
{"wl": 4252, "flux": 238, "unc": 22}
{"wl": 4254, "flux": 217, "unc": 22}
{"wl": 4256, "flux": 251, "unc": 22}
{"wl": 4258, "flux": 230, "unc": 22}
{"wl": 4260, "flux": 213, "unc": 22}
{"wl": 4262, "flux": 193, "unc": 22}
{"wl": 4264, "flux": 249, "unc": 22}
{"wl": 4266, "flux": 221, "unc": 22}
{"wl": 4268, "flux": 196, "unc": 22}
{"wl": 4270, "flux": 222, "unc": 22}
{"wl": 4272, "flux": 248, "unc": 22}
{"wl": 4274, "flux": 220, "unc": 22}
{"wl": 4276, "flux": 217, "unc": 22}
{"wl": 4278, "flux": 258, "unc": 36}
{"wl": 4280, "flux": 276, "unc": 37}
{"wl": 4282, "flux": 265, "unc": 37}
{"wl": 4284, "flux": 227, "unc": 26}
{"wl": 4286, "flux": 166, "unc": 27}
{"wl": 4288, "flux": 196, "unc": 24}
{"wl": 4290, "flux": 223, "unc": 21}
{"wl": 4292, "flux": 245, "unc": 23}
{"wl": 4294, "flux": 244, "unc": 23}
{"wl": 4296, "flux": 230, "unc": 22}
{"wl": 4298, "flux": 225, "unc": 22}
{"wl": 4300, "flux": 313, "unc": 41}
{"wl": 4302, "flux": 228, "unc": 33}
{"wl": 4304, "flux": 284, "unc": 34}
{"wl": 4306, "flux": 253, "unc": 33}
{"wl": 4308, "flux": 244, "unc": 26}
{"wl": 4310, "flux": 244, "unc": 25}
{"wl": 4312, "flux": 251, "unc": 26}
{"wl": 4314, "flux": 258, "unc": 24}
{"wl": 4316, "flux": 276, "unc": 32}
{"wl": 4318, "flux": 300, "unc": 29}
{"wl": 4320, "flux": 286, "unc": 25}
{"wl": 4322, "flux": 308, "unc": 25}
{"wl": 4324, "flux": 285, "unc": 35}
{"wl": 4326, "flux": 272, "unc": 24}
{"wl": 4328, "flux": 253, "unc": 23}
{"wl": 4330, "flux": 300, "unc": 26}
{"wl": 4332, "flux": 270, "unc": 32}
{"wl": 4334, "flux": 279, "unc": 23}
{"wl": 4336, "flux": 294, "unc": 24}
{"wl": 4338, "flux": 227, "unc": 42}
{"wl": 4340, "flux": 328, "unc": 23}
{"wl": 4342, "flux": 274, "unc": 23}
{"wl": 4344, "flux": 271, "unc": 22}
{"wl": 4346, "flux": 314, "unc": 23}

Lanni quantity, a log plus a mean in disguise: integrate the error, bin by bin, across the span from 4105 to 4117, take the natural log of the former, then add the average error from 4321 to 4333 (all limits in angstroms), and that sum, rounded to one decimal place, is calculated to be 33.3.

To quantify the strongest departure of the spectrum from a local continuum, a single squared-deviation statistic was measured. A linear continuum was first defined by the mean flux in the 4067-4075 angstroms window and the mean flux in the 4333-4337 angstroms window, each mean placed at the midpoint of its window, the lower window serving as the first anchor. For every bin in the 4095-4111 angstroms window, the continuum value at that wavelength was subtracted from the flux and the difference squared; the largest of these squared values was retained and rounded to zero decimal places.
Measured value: 2084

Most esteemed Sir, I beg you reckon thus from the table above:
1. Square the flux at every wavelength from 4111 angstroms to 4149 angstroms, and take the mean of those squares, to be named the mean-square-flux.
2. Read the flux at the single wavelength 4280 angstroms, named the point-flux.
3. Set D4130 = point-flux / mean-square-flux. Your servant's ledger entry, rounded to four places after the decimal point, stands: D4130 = 0.0056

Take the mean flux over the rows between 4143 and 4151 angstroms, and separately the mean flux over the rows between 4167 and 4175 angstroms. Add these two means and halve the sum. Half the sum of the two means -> 216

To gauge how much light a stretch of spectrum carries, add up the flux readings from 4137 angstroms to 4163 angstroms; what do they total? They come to 2798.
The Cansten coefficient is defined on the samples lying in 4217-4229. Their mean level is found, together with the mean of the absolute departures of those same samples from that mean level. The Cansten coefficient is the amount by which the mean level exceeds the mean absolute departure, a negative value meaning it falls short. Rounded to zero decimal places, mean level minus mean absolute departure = 193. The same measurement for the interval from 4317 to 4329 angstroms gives 270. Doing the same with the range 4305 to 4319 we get 245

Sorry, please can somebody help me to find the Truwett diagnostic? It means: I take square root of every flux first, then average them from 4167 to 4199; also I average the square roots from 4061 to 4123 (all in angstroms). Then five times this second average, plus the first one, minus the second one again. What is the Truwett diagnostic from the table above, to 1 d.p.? 76.0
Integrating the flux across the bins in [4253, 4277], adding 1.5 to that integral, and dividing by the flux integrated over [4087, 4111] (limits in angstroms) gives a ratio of 0.93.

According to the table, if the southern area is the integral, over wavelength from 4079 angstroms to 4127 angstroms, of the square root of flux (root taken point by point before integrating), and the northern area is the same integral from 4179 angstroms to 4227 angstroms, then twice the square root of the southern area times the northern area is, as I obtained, 1449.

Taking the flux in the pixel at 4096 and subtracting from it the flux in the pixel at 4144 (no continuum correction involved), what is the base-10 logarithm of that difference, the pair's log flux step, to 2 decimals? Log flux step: 1.68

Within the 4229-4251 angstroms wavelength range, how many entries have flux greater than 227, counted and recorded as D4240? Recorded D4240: 10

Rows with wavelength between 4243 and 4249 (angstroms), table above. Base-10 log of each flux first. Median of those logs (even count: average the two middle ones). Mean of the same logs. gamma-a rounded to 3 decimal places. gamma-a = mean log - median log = 0.002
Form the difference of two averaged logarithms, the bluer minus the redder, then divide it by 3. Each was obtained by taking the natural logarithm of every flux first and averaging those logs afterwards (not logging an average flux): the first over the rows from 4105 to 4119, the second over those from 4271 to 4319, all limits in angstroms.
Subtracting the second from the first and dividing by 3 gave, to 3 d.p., -0.010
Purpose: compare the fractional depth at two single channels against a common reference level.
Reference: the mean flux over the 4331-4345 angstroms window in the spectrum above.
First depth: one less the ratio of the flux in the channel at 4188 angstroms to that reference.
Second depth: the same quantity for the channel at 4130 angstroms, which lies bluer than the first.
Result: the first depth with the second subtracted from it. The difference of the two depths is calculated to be 0.14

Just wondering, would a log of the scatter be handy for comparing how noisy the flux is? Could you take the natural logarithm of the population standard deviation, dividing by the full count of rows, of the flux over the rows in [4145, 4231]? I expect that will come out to 3.03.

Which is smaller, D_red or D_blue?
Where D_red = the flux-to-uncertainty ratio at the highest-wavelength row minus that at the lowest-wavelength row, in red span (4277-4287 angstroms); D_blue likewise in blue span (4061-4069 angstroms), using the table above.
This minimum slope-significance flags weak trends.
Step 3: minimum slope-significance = -1.02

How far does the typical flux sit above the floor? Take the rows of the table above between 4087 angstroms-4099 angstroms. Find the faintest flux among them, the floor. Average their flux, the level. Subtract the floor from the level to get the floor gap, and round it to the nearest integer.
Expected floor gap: 34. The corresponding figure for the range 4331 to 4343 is 52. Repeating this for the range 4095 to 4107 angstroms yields 31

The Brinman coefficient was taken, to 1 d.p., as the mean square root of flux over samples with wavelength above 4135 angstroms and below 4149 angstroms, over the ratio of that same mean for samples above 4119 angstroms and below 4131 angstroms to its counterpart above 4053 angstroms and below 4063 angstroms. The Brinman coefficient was 14.7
